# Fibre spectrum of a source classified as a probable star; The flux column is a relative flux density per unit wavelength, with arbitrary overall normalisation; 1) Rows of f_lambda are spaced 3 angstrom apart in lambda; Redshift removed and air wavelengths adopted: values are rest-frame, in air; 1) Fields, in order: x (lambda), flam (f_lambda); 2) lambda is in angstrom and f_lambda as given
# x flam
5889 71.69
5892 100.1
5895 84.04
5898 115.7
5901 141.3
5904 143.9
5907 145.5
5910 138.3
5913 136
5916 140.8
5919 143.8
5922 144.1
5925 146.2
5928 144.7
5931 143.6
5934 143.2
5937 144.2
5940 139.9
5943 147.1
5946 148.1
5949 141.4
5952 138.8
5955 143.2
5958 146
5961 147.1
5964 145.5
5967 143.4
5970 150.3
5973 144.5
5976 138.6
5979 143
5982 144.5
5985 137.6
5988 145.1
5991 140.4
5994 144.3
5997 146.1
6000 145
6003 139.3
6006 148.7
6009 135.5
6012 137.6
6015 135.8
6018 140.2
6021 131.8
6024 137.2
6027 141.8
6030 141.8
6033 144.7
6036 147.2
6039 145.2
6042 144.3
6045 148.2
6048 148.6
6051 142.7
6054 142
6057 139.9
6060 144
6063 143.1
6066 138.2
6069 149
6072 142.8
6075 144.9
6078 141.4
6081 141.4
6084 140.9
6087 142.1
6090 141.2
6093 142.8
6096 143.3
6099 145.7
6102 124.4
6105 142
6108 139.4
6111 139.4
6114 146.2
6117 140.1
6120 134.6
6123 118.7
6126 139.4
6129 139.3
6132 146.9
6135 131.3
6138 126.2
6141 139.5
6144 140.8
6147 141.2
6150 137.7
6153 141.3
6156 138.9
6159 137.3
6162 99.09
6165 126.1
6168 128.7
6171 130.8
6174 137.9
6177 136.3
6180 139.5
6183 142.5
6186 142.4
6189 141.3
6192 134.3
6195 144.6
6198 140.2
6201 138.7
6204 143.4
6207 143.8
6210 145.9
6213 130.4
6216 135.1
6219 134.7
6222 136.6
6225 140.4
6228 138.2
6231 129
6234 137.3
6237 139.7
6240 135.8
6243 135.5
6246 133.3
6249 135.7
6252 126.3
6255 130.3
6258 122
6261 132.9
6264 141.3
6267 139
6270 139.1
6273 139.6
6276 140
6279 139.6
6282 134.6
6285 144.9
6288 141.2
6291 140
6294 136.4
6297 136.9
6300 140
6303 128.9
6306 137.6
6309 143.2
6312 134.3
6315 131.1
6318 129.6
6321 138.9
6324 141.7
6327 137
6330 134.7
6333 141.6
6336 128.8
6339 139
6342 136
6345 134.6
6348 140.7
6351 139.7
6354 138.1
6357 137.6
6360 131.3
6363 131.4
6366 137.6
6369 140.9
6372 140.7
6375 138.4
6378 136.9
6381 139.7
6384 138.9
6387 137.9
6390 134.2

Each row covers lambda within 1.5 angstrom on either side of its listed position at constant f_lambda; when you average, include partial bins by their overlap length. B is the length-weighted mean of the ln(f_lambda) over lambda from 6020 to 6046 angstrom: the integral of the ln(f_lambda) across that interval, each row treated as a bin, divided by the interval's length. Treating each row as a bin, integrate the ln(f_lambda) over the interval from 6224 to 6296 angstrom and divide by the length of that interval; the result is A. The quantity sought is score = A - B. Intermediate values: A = 4.91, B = 4.959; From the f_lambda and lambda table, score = -0.045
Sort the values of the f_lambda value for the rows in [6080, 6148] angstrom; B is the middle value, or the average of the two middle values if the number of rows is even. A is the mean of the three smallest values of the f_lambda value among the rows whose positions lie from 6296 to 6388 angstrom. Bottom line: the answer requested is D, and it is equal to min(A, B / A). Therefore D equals 1.09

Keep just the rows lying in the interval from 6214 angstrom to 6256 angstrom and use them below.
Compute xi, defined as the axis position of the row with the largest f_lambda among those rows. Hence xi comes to 6225 angstrom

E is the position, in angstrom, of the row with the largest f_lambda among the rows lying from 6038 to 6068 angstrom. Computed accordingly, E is 6048 angstrom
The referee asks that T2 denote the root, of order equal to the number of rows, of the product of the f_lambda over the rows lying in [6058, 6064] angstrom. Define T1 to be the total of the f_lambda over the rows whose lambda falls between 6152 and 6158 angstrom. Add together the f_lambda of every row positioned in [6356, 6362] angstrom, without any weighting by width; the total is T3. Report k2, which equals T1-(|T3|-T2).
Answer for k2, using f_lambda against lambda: 155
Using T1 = 280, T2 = 144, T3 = 269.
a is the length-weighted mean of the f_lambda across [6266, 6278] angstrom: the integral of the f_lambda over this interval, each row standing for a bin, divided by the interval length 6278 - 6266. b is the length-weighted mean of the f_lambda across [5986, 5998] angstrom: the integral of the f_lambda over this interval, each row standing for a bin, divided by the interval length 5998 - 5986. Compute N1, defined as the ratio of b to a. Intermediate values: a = 139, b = 144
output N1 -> 1.03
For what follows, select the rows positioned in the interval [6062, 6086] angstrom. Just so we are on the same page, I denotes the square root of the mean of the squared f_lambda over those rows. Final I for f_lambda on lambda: 143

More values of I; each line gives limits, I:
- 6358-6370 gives 135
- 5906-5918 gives 140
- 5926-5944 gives 144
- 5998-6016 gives 140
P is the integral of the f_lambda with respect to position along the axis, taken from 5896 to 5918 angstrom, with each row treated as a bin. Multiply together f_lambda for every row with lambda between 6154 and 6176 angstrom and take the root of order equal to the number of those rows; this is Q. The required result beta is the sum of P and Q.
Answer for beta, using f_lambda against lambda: 3126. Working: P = 2998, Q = 128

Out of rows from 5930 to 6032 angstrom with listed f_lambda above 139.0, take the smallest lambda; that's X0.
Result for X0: 5931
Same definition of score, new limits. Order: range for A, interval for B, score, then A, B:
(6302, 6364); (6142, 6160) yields -0.026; 4.91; 4.939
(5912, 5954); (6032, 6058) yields -0.012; 4.96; 4.976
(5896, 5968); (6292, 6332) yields 0.038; 4.95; 4.914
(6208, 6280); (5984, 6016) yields -0.042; 4.91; 4.952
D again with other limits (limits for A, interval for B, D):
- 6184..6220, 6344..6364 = 1.03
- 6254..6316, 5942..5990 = 1.14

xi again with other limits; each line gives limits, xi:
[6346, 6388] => 6369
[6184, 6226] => 6210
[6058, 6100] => 6069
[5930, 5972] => 5970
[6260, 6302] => 6285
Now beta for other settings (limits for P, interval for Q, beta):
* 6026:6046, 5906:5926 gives 3037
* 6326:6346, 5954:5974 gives 2865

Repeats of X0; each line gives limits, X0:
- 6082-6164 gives 6084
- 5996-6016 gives 5997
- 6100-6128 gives 6105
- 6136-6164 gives 6141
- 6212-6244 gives 6225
